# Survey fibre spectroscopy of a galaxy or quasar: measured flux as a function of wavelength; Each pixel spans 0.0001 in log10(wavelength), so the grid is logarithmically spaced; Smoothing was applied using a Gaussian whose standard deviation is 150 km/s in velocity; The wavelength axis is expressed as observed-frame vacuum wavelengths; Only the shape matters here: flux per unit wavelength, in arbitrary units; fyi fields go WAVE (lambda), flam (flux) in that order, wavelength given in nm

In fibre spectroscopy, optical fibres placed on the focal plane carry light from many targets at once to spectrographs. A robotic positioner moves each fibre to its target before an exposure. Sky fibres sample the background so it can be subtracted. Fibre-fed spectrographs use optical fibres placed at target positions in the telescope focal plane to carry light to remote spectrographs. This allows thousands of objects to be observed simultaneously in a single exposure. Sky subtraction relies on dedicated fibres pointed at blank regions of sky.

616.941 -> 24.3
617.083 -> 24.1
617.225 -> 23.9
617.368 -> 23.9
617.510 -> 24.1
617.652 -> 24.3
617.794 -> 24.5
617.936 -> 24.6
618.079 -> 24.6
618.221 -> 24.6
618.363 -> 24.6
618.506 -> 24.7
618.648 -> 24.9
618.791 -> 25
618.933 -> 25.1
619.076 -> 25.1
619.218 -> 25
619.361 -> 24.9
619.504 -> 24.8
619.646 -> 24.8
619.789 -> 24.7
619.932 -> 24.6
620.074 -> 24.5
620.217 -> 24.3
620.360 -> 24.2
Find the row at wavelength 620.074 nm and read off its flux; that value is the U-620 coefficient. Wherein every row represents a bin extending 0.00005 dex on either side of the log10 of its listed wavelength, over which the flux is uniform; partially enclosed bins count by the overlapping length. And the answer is 24.5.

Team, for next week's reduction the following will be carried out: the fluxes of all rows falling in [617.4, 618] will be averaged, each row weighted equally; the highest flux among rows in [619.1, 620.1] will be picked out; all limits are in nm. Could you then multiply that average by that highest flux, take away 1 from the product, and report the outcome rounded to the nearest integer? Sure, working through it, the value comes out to 608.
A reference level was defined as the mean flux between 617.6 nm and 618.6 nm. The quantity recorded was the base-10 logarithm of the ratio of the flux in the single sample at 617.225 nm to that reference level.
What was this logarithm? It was -0.012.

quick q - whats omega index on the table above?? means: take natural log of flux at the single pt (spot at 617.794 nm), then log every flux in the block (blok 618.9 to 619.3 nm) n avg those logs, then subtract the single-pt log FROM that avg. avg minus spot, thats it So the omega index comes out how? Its 0.02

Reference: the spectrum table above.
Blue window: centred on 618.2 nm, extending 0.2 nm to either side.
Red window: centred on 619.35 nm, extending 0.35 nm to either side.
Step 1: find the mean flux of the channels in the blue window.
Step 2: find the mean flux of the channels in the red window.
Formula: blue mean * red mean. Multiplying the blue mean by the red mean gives 613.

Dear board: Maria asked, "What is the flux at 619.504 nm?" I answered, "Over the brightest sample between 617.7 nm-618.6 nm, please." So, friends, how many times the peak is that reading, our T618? 1.00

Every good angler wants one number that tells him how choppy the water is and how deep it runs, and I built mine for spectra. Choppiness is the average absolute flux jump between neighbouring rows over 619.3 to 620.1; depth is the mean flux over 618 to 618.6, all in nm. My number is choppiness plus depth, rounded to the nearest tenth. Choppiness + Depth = 24.7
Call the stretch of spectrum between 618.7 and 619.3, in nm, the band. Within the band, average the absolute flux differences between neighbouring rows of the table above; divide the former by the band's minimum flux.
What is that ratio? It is 0.0027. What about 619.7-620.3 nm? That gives 0.0055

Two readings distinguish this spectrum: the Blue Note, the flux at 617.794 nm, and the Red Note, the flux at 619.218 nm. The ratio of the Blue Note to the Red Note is 0.980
